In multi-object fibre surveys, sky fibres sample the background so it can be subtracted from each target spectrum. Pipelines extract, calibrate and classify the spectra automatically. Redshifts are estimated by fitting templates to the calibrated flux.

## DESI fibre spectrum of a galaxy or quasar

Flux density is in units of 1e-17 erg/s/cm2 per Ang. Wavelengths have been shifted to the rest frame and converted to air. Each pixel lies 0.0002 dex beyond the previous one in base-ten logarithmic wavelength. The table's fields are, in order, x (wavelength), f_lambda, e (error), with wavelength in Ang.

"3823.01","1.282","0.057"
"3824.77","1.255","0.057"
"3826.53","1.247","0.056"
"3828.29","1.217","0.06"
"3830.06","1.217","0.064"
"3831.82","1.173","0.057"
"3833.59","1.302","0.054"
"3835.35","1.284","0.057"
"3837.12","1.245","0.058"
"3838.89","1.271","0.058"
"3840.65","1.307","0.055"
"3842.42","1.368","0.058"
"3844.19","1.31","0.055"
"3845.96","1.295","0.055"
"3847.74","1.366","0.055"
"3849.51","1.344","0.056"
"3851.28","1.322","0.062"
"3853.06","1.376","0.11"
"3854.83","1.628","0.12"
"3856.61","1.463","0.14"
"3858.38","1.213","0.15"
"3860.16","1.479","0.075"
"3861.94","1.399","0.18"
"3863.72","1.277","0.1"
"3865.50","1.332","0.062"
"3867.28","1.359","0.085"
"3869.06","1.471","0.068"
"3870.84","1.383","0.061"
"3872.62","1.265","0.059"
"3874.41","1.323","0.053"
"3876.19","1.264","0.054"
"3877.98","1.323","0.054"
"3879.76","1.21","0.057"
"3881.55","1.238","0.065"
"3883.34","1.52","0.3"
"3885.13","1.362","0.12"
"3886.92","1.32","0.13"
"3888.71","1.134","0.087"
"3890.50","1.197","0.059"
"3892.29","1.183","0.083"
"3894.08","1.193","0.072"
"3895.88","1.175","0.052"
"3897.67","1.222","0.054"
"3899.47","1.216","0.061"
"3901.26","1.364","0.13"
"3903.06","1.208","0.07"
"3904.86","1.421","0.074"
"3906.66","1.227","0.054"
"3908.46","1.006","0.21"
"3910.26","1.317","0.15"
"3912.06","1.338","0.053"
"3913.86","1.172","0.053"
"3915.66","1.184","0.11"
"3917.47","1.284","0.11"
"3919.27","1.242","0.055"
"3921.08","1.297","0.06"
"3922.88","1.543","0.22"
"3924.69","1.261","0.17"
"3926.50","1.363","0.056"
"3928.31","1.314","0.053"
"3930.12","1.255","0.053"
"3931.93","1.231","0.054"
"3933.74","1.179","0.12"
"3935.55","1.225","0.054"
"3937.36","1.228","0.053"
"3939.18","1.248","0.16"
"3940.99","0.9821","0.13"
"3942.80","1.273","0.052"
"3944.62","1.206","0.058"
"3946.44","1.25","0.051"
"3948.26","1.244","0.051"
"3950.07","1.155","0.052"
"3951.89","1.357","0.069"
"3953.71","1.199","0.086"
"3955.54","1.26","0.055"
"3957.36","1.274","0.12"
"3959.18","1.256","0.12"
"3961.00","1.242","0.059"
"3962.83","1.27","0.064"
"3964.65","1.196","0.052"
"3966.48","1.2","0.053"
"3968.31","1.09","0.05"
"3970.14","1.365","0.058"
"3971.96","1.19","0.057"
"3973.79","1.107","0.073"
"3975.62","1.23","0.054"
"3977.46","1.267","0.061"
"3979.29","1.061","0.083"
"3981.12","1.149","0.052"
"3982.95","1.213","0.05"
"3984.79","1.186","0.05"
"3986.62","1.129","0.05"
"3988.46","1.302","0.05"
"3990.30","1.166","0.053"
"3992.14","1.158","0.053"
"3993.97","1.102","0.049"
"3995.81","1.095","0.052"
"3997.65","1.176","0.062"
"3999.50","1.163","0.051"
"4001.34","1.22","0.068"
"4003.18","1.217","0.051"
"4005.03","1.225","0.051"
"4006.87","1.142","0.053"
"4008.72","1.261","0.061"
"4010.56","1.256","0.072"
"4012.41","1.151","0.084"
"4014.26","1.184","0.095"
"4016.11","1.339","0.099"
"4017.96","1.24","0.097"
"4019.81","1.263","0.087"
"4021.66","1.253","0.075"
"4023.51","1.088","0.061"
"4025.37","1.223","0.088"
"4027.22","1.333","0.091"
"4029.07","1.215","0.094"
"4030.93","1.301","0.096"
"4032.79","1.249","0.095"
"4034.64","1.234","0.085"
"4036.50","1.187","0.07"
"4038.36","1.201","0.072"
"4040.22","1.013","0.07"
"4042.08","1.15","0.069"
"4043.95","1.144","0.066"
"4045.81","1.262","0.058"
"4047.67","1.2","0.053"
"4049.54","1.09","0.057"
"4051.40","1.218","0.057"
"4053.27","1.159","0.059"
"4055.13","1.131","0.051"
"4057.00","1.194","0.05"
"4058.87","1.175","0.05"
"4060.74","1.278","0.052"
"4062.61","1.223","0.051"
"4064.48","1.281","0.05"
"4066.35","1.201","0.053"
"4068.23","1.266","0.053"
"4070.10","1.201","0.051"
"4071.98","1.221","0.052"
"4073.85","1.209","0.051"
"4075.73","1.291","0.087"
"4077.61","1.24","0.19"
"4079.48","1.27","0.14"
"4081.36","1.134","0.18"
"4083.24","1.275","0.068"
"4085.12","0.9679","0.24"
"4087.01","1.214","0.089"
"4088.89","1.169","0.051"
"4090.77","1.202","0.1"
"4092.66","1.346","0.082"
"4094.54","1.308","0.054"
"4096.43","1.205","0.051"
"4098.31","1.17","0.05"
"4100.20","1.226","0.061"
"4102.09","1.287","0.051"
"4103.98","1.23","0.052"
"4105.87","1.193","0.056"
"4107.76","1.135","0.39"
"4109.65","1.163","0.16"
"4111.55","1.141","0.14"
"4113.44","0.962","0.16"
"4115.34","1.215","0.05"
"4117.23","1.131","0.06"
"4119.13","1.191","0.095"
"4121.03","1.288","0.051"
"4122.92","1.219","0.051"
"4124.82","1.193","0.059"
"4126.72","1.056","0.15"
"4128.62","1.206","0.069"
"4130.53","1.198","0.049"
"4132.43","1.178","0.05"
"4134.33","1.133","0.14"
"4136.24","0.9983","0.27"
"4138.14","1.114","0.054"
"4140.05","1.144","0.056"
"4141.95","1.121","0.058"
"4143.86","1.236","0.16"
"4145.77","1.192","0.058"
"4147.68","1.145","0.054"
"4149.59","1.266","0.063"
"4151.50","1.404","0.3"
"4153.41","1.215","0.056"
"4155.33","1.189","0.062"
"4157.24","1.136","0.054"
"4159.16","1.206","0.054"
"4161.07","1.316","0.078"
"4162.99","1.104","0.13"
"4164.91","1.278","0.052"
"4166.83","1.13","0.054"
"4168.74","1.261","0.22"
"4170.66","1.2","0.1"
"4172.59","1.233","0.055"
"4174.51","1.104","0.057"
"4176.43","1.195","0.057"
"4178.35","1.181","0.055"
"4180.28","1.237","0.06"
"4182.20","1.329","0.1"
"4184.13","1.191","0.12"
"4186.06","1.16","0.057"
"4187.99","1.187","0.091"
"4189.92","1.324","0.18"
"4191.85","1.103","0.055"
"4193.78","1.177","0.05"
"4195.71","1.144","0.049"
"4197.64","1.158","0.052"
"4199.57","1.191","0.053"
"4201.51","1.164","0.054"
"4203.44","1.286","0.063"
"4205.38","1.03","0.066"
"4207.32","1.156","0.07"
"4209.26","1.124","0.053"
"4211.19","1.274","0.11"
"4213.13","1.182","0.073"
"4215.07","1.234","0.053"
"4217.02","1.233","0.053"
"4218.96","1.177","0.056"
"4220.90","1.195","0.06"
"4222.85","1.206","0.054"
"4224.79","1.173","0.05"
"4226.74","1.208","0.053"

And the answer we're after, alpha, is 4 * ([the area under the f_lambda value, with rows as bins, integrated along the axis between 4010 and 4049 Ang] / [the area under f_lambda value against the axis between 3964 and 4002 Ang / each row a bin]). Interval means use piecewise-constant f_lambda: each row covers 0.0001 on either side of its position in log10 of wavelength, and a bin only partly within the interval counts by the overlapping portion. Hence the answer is 4.22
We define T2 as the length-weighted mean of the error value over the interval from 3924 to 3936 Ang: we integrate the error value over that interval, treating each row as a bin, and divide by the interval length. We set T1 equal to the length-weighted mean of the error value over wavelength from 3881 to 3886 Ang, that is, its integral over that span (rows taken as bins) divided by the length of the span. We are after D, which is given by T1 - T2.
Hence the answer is 0.09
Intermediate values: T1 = 0.168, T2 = 0.079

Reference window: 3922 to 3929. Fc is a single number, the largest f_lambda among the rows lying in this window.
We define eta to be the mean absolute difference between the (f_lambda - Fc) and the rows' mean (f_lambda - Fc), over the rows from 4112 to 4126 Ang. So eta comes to 0.071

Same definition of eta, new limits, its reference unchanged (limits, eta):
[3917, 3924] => 0.101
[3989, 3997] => 0.032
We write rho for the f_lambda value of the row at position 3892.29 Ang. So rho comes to 1.183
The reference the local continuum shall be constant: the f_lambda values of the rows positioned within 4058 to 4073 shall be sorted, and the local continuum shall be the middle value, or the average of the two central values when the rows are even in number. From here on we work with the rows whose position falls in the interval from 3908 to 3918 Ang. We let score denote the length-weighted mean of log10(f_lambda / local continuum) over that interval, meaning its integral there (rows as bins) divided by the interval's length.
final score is -0.001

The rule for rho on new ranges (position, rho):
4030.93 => 1.301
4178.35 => 1.181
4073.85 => 1.209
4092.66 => 1.346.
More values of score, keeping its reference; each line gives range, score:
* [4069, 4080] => 0.005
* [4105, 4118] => -0.034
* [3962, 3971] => -0.001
